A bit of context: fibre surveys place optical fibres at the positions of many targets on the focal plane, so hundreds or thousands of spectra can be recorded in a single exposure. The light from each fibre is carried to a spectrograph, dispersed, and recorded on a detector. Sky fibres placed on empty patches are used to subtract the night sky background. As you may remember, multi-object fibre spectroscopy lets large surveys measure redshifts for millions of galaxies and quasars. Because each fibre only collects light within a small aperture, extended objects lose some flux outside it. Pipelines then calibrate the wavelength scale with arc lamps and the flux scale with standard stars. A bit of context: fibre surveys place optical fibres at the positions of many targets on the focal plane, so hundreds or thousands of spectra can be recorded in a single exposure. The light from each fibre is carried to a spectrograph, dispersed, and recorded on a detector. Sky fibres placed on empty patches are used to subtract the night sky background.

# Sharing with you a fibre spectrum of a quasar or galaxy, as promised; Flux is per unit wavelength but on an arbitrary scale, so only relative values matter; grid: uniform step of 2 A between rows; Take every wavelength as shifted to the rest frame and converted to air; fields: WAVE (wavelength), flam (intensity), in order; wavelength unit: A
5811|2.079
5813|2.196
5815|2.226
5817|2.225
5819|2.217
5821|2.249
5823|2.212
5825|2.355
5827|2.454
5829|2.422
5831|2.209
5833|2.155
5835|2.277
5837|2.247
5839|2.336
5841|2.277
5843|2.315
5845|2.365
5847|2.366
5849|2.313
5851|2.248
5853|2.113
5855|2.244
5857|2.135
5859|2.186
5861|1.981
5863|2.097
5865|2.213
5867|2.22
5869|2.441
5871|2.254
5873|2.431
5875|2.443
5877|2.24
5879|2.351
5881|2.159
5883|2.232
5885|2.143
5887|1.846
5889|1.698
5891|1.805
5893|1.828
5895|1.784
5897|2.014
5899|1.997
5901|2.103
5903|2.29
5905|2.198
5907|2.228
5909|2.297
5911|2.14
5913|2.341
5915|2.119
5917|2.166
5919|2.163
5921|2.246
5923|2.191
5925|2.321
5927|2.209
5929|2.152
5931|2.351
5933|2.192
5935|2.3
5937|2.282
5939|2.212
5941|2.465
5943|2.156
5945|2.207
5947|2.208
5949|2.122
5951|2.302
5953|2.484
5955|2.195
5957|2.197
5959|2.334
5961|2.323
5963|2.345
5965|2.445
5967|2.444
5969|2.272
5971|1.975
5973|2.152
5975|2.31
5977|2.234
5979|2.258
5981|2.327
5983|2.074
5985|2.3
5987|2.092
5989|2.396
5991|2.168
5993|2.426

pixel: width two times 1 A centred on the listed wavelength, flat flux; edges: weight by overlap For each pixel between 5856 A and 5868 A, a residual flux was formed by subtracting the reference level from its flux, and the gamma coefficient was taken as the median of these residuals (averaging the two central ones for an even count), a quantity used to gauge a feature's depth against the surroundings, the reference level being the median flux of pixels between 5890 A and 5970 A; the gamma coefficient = -0.048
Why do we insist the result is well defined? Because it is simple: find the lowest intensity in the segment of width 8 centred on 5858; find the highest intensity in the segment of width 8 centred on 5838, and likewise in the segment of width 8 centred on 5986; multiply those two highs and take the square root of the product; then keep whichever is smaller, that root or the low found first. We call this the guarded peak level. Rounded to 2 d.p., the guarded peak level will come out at 1.98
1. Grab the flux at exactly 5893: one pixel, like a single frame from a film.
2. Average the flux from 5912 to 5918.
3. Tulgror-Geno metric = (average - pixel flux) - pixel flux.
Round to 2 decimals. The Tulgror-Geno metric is -1.45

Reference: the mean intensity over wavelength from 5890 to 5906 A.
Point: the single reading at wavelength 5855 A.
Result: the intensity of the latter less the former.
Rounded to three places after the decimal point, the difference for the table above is 0.242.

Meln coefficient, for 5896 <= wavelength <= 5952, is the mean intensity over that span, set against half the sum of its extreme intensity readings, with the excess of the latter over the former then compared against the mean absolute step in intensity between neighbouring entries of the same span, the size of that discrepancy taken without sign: 0.093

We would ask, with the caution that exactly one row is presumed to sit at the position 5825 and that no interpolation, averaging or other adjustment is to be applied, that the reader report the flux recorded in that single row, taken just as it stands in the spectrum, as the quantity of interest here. 2.355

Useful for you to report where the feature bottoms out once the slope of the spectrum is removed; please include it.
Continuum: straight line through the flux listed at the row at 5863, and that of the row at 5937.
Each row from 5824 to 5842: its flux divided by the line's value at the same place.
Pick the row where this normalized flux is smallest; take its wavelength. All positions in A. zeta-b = 5833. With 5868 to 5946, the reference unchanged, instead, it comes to 5889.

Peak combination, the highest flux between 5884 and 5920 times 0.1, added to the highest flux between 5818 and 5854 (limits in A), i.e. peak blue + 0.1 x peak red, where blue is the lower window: 2.69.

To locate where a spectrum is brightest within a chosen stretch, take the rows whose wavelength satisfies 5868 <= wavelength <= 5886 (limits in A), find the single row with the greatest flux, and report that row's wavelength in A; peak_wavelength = 5875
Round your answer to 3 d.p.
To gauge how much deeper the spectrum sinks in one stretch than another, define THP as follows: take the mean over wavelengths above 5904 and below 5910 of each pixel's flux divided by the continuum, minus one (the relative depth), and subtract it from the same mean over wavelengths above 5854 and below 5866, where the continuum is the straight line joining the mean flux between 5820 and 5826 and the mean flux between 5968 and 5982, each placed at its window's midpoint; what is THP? -0.051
